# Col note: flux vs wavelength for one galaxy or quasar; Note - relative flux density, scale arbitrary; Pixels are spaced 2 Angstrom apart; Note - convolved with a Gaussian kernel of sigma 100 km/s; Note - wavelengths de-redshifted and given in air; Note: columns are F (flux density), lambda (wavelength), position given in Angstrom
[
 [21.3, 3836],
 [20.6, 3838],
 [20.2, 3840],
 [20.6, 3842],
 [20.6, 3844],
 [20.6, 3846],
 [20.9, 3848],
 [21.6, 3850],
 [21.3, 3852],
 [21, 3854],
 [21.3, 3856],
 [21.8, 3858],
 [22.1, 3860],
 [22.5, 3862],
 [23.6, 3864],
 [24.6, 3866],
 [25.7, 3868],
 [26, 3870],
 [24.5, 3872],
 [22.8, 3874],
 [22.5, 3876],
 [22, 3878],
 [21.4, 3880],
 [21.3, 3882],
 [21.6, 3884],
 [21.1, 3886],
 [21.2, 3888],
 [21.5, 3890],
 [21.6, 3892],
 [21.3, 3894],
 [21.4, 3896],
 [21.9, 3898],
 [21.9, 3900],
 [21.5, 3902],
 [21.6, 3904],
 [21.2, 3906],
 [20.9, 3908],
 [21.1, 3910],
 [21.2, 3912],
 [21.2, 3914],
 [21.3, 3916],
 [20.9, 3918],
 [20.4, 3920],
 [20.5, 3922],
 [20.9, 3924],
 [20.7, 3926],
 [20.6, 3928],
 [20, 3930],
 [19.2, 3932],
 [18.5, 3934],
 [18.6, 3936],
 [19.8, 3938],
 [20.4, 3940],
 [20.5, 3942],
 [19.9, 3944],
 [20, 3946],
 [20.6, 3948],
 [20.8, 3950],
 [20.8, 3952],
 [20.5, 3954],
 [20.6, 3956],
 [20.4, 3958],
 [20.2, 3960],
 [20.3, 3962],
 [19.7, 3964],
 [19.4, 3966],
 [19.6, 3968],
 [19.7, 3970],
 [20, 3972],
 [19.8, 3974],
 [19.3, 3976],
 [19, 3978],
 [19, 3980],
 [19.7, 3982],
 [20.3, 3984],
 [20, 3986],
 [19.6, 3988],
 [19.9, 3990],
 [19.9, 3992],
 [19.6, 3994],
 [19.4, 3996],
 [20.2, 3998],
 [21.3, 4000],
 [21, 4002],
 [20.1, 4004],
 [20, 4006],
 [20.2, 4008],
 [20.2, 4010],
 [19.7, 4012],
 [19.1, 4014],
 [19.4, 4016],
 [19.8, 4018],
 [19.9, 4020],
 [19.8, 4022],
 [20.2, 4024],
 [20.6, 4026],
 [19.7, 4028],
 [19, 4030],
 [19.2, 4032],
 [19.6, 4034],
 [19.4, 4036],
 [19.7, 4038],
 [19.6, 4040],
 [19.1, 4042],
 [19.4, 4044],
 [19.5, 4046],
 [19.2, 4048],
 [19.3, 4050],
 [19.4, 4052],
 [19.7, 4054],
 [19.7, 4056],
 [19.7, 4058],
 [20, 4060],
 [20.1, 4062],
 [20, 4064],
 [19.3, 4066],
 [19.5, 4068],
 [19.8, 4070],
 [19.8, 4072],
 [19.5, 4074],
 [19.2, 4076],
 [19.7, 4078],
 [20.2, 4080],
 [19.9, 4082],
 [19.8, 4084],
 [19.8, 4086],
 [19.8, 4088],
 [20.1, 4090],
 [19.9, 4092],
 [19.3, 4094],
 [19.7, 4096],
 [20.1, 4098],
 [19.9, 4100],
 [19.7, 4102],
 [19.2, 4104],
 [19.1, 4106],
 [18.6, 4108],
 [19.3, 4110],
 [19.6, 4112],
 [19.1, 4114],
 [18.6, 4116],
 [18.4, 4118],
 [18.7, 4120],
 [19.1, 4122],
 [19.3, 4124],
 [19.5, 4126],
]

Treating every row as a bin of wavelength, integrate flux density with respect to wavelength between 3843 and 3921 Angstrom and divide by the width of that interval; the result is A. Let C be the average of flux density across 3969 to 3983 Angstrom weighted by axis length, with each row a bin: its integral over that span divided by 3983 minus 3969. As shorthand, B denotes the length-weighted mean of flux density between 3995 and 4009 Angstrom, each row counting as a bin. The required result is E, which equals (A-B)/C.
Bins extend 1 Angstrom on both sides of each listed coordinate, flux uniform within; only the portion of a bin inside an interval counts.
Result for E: 0.08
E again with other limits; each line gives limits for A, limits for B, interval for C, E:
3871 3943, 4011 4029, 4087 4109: 0.07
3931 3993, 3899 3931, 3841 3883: -0.05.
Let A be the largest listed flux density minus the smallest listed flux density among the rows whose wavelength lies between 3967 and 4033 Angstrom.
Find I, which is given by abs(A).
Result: 2.3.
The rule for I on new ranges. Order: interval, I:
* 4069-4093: 1.0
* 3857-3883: 4.7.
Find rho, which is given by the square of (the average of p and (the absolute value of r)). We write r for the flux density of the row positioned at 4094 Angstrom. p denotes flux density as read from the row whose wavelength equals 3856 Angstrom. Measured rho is 412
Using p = 21.3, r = 19.3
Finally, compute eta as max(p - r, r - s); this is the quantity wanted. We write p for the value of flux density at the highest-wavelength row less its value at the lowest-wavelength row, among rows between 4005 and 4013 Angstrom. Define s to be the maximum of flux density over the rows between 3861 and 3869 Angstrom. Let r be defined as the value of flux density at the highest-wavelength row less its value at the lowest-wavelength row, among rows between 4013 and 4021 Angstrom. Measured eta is -1.1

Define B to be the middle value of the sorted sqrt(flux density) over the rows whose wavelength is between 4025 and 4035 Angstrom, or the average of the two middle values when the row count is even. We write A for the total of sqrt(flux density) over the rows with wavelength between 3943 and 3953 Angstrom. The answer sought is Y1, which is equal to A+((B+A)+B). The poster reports 54.0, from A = 22.6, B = 4.43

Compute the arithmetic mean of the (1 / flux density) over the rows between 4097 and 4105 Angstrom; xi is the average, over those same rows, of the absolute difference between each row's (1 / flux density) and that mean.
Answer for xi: 0.0007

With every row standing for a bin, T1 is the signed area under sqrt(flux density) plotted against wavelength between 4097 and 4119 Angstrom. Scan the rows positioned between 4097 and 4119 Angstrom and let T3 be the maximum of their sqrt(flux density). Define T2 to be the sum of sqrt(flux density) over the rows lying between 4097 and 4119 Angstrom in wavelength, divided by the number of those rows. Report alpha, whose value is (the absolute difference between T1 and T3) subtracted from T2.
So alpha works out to -87.6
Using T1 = 96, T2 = 4.39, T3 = 4.48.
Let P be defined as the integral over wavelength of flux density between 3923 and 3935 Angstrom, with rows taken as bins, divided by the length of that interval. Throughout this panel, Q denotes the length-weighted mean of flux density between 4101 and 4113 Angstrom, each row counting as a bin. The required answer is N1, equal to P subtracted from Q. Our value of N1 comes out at -0.7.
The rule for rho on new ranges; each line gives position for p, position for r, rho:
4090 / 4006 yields 402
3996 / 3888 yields 412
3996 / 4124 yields 374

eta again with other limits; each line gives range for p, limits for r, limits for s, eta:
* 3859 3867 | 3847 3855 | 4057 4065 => 2.4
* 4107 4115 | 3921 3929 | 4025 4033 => 0.4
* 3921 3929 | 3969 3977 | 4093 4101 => 0.5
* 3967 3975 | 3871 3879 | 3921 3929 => 2.7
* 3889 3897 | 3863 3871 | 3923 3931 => -2.5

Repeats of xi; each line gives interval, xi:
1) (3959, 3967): 0.0009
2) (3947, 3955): 0.0003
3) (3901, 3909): 0.0006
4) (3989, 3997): 0.0005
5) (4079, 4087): 0.0003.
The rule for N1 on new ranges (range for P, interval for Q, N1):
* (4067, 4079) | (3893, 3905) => 2.0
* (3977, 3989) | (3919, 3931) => 0.9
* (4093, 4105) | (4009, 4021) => 0.0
